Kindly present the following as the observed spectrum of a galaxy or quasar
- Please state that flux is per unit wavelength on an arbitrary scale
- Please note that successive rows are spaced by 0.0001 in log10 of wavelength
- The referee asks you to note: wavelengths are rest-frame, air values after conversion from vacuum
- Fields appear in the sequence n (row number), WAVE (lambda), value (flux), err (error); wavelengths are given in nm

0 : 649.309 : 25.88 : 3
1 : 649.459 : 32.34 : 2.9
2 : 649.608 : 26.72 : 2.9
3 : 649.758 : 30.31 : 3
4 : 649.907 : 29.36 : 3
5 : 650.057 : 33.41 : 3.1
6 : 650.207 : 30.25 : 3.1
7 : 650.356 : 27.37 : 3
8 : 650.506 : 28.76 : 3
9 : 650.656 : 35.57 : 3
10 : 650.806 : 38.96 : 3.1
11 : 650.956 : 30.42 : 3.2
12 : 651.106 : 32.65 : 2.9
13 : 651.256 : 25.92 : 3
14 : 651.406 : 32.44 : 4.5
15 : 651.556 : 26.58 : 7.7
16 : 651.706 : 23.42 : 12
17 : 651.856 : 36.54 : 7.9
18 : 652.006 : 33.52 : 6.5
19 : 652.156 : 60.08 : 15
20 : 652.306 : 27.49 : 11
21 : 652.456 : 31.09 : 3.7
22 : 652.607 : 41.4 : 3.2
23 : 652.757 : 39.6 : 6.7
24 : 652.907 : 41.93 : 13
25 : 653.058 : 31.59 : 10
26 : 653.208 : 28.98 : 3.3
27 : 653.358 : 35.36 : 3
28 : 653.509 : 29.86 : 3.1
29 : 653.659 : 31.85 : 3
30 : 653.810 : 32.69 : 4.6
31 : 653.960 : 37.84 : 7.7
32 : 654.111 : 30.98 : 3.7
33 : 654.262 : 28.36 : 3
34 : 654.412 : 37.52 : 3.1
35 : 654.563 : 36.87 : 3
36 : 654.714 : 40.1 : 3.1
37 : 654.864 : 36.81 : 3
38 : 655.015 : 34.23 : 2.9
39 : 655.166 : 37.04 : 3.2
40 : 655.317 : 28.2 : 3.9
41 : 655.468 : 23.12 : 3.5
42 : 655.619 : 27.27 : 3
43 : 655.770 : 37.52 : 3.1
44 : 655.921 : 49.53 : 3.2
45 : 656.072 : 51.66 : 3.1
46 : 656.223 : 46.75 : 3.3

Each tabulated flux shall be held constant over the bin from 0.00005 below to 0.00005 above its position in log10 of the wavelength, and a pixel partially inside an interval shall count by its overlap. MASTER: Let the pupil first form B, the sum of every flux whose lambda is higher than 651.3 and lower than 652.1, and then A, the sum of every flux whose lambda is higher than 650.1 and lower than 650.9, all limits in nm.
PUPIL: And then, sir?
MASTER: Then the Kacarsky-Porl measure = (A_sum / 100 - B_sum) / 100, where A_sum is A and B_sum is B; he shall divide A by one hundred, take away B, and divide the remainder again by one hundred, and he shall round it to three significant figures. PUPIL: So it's -1.51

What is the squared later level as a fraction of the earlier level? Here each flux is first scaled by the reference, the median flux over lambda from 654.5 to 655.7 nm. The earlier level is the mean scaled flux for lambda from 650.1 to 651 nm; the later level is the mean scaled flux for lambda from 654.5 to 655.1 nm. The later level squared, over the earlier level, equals 1.21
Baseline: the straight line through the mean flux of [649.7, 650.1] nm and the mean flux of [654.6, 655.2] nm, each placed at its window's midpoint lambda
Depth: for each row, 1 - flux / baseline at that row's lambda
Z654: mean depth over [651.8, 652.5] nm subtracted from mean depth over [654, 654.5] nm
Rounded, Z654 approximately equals 0.23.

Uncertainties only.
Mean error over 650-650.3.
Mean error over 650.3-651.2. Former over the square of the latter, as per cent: 34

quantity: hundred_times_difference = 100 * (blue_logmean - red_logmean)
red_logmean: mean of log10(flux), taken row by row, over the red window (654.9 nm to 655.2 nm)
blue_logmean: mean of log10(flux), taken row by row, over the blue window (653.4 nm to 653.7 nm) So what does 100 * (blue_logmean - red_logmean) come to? -6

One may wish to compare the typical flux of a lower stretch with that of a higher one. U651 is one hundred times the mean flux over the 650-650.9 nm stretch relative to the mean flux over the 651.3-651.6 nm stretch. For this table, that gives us 110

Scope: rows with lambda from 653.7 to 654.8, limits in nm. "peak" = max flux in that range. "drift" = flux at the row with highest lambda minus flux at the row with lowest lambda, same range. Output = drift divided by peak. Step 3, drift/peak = 0.18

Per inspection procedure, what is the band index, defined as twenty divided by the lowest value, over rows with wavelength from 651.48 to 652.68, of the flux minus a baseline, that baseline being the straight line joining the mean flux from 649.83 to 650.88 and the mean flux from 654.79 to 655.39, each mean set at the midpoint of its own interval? -2.19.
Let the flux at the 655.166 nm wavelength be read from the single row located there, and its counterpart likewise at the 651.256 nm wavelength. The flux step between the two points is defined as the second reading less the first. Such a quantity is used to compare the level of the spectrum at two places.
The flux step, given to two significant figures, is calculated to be -11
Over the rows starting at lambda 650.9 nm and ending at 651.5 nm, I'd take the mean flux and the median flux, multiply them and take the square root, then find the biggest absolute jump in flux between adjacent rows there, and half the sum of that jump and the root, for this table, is 18.8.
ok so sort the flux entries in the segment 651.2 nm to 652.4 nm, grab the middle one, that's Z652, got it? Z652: 30.0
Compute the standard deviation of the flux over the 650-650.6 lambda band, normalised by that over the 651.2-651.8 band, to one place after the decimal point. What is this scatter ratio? 0.7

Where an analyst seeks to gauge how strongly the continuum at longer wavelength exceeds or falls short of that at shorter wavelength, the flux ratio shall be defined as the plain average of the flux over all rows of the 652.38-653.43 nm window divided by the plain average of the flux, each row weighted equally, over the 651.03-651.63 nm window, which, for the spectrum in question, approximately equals 1.21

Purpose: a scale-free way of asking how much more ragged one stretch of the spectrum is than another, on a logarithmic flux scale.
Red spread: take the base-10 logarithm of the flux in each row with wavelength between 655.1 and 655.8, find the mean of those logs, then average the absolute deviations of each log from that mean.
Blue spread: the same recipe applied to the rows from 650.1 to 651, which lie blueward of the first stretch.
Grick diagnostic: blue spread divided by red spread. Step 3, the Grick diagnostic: 0.63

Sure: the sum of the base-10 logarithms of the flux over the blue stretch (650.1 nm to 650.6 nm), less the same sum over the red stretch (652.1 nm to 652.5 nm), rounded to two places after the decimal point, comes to -0.33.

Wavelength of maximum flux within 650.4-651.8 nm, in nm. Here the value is 650.806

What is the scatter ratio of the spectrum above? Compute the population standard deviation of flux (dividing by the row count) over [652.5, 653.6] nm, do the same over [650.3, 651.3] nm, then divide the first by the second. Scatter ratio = 1.2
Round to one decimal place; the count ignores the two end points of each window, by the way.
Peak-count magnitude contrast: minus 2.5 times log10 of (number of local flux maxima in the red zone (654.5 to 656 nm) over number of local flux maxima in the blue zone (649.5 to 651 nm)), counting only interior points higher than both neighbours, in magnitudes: 0.4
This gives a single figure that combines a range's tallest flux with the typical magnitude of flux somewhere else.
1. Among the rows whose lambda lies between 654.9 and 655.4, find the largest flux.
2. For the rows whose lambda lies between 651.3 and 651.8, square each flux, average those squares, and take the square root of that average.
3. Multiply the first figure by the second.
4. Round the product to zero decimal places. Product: 1027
